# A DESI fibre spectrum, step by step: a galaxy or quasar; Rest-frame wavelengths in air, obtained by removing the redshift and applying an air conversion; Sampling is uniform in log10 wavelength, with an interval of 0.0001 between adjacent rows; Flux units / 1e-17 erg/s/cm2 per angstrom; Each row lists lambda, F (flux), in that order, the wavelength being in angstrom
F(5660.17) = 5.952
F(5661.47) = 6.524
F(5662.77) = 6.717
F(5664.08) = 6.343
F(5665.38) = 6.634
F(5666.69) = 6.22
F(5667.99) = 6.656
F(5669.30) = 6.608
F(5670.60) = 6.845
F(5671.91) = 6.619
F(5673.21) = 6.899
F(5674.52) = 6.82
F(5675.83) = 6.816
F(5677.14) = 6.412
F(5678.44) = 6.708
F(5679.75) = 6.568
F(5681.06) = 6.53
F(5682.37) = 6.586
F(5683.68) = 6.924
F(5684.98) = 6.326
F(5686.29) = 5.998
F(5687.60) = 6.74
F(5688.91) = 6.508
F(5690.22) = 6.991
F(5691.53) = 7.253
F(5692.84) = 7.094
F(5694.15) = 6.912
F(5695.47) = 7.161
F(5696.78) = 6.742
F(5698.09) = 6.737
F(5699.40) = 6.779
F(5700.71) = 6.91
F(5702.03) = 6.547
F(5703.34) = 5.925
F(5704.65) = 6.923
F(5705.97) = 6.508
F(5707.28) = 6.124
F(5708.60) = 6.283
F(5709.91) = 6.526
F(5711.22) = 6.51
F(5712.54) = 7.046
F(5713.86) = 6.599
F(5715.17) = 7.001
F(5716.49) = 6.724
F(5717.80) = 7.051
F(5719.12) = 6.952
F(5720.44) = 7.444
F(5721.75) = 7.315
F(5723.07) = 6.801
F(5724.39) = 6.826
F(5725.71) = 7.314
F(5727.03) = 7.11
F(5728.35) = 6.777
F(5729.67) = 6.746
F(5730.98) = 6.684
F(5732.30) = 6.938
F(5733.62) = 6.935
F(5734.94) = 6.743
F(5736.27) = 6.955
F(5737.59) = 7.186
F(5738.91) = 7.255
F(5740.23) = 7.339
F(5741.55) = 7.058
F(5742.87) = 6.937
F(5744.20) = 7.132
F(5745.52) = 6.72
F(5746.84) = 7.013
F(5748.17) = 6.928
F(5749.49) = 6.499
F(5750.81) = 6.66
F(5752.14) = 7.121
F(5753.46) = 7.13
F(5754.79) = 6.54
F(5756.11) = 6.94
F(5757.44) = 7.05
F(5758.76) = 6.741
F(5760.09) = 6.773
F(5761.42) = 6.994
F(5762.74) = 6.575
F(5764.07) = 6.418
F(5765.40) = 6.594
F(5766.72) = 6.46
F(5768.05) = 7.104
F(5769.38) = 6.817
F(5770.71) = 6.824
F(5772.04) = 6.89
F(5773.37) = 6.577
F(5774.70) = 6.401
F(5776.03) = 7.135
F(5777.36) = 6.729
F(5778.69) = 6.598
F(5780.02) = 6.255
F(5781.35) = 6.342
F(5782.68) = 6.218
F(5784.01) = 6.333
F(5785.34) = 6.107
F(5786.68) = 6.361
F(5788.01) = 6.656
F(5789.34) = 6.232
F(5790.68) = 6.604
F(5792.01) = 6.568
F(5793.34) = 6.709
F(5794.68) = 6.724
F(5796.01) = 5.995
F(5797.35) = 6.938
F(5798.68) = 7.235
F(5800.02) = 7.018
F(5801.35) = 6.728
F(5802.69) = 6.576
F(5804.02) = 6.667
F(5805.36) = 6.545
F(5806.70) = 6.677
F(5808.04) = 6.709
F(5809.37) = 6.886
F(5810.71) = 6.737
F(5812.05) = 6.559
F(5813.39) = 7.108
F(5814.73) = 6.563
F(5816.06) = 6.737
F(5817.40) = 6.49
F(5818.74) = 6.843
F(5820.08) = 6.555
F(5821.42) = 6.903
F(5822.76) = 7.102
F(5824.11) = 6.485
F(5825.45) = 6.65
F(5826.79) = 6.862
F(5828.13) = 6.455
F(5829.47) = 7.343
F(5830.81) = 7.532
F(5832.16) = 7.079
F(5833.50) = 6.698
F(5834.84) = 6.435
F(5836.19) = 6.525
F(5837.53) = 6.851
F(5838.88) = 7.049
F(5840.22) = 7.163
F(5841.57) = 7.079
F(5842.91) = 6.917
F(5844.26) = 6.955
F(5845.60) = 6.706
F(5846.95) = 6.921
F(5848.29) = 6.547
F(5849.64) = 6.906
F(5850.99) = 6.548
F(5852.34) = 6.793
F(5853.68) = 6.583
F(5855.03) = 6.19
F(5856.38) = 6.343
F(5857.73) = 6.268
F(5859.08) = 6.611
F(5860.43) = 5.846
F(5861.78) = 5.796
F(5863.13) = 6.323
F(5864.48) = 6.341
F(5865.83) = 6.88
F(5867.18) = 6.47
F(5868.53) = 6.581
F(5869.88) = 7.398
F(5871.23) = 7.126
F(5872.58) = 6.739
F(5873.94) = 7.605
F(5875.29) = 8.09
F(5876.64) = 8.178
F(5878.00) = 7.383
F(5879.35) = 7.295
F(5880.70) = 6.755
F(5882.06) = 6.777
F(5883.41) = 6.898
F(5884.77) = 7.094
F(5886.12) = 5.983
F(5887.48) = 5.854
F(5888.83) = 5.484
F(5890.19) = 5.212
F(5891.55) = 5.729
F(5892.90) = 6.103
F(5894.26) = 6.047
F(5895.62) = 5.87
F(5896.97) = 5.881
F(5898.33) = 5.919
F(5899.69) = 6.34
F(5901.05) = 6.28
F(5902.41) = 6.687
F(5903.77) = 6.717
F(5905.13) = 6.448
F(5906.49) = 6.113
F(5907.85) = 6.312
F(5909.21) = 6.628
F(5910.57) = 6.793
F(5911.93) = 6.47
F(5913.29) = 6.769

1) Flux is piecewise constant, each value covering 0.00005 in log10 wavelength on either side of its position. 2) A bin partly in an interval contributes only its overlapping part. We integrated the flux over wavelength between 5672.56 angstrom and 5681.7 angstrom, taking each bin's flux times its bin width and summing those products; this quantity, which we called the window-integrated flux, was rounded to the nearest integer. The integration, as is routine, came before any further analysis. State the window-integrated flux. 61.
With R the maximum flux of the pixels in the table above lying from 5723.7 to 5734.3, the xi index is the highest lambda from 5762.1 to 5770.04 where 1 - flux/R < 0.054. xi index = 5768.05 angstrom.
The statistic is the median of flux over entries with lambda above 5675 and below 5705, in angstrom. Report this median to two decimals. 6.74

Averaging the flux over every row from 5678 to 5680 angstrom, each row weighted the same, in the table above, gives 6.64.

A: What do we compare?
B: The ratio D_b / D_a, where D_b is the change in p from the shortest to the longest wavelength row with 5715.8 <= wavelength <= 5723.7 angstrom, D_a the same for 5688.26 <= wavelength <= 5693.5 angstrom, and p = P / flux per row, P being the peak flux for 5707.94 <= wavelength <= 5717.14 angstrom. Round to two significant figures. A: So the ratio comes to 0.13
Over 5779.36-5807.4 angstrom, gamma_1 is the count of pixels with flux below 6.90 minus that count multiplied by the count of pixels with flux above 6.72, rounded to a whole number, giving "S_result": -72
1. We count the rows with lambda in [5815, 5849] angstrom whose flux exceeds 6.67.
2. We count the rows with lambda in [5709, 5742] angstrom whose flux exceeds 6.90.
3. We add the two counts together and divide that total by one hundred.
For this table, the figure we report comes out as 0.32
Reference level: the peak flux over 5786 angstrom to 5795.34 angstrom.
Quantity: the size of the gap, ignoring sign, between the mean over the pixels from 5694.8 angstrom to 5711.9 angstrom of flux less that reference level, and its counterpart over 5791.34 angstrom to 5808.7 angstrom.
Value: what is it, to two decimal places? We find 0.11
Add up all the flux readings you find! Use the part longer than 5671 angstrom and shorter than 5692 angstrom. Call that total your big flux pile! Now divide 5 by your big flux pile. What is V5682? 0.047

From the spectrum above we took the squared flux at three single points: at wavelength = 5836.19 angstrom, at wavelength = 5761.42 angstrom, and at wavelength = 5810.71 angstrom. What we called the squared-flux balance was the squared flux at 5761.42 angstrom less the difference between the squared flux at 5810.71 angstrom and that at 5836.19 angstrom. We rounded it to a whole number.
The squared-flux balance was 46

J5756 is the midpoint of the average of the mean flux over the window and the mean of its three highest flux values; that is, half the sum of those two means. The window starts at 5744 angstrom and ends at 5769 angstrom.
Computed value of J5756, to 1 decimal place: 7.0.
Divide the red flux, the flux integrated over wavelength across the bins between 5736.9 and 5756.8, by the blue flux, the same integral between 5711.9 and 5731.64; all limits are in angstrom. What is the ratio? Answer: 1.01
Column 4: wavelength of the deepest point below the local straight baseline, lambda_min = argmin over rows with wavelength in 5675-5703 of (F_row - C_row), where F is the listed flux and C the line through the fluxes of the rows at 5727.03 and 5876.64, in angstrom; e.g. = 5686.29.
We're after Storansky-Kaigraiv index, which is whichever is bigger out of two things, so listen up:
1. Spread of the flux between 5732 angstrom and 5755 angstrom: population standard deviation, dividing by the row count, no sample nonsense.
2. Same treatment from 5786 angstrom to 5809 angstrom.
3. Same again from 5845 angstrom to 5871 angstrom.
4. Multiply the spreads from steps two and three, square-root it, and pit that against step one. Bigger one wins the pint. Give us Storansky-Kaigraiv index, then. 0.32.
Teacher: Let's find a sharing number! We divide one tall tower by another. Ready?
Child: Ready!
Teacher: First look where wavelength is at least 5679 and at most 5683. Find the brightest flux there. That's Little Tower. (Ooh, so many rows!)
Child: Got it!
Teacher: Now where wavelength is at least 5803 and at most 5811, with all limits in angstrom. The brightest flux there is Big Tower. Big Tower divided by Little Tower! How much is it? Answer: 1.05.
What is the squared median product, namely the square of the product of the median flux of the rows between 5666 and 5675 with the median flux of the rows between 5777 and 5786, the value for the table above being 1777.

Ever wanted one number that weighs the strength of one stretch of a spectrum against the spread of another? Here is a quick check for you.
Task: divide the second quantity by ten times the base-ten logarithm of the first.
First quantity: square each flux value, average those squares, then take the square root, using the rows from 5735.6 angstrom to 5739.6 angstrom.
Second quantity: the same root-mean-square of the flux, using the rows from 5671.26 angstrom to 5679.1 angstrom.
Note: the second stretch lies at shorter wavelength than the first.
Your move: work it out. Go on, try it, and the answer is 0.787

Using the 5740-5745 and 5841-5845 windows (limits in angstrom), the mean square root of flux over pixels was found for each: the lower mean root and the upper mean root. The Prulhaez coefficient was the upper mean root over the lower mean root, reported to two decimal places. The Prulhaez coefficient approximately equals 0.99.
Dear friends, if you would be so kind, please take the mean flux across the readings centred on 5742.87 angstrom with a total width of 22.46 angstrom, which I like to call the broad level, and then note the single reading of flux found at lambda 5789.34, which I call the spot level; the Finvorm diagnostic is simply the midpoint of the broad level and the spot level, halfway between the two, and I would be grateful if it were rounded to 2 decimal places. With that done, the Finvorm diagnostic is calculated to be 6.60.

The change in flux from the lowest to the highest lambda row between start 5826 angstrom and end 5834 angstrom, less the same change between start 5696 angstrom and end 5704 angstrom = 0.65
